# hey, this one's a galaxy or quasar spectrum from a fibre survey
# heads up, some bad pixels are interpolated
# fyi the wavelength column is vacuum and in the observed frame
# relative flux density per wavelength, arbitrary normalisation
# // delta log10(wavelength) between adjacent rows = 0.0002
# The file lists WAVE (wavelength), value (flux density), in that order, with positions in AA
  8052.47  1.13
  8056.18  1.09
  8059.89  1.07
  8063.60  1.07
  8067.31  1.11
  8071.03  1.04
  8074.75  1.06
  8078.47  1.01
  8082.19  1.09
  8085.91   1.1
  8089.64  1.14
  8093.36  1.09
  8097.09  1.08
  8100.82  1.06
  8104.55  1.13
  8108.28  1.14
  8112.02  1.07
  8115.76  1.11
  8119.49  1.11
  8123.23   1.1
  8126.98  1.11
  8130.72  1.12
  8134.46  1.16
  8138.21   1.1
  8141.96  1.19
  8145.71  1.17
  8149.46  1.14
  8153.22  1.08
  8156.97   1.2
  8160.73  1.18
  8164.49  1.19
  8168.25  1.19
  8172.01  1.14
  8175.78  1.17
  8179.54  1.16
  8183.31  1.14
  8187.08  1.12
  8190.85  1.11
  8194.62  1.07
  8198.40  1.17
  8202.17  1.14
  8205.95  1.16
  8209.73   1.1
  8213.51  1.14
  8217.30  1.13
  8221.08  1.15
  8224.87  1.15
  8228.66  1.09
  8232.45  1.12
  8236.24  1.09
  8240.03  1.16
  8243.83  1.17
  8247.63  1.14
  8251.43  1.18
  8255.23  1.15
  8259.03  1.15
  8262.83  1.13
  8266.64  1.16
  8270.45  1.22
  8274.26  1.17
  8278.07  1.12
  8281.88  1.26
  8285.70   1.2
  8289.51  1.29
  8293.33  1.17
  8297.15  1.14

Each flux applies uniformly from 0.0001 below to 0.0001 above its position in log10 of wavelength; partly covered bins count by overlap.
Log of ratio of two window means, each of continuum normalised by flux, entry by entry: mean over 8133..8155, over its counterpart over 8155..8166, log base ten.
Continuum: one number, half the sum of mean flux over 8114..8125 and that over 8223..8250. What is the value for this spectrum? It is 0.019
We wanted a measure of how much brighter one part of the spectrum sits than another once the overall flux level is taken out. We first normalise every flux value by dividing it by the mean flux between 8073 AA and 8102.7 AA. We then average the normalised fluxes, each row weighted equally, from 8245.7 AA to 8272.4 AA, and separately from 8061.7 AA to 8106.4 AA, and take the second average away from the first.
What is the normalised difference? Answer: 0.07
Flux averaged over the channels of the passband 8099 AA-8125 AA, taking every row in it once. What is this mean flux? 1.10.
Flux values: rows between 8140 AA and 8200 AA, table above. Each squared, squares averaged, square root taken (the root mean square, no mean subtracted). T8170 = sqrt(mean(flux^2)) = 1.15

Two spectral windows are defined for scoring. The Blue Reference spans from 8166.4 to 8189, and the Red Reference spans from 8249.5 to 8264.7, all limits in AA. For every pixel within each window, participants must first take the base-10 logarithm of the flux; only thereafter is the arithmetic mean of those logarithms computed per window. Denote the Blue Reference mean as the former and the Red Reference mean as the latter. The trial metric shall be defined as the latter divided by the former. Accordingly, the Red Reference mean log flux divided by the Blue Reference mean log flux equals 1.0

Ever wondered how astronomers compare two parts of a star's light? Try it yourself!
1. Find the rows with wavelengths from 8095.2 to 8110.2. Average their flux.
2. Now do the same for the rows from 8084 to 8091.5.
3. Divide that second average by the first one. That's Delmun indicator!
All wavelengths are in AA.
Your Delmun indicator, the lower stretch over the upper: 1.02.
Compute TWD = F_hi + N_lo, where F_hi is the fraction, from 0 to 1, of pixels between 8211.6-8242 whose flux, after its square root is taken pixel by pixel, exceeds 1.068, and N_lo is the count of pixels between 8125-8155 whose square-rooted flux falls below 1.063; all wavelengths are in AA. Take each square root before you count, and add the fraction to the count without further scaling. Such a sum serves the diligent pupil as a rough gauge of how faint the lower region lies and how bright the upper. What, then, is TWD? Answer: 4.4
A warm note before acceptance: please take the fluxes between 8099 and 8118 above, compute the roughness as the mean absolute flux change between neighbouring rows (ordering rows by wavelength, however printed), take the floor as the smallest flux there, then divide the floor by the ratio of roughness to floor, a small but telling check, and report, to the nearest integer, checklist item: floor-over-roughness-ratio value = 24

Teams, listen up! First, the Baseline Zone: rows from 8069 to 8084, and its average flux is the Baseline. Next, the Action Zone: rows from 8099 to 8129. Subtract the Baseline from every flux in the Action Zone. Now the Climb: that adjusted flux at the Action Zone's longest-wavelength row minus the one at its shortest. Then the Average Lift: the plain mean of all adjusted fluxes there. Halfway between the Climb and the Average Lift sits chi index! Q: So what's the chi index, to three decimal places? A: 0.052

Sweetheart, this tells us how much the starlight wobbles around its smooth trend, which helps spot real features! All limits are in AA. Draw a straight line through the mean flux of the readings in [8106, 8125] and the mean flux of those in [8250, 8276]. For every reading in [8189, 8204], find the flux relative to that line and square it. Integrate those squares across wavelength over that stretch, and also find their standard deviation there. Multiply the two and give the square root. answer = 0.007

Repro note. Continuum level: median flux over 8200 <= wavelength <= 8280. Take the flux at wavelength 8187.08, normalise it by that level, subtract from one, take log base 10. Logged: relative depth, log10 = -1.6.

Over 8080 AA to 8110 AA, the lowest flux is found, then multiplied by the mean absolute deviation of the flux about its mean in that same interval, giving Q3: 0.026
